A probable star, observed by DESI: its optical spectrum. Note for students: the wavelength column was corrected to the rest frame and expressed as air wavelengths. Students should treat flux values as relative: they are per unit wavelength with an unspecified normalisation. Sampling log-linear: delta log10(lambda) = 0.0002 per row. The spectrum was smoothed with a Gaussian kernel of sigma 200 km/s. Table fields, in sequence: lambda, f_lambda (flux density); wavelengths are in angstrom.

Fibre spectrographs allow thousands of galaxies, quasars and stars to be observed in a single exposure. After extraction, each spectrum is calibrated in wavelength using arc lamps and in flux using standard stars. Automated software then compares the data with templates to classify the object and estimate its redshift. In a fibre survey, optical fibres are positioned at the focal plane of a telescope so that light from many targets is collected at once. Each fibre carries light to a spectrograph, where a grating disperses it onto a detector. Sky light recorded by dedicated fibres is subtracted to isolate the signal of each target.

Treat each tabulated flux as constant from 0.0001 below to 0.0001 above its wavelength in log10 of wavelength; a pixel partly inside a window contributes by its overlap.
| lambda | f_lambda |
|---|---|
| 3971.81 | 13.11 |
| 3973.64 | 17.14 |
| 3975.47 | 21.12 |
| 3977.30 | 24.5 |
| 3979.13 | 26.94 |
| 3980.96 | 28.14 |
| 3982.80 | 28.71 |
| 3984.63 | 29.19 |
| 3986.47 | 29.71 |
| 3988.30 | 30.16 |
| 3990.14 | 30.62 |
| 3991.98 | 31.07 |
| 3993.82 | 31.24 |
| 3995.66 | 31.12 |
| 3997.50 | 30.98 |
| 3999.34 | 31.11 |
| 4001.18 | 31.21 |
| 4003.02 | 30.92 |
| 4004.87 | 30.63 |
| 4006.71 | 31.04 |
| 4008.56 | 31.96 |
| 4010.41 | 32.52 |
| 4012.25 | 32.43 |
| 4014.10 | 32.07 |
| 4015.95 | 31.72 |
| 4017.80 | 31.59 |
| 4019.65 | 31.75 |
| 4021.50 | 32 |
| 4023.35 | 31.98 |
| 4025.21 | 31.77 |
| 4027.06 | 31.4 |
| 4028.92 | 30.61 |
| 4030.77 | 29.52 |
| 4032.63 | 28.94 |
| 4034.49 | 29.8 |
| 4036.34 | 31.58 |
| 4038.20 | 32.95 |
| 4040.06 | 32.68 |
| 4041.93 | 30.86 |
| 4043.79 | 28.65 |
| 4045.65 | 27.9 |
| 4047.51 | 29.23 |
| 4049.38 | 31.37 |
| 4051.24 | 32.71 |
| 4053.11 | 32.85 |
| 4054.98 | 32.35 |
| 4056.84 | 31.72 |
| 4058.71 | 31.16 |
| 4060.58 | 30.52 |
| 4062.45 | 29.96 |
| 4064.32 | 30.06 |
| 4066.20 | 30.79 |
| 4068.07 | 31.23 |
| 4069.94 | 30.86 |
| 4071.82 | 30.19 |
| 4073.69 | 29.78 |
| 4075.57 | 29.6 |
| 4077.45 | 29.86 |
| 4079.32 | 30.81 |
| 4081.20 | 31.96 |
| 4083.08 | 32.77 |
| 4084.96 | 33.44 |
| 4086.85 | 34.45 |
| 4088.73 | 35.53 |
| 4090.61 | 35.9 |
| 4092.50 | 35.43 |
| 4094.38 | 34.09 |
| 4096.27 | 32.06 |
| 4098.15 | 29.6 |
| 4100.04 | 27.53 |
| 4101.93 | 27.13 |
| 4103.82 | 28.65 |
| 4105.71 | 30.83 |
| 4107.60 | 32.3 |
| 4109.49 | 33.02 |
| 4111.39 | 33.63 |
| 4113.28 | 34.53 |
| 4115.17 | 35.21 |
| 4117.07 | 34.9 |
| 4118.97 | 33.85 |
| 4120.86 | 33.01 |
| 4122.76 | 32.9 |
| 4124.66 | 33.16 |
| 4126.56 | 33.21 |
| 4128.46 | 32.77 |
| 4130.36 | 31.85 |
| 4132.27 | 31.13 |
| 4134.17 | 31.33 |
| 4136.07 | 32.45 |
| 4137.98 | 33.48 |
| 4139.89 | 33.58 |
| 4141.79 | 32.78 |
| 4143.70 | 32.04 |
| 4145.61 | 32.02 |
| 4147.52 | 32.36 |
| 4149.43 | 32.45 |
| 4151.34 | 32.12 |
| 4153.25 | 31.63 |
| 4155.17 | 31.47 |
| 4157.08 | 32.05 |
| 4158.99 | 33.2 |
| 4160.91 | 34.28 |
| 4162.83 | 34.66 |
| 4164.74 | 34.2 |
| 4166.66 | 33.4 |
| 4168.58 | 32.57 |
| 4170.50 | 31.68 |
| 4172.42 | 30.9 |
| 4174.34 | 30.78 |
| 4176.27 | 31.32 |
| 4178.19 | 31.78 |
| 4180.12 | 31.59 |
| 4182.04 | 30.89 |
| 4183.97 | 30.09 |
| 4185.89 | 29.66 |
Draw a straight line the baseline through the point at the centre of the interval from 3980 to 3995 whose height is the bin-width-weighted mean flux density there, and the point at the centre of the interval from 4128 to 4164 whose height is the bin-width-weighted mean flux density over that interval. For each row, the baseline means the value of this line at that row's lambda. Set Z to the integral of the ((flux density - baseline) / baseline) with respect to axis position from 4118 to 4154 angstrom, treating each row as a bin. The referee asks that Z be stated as 0.2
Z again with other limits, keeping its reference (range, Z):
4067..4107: 0.0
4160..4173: 0.1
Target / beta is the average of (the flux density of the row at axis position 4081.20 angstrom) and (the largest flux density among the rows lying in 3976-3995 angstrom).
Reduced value 31.6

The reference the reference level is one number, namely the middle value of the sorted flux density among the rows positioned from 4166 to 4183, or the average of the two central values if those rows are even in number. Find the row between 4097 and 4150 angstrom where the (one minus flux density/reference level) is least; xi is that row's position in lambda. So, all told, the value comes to 4115.17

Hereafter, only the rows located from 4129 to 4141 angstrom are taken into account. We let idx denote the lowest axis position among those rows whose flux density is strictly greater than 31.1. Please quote 4130.36 angstrom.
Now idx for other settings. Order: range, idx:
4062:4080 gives 4068.07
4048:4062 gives 4049.38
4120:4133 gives 4120.86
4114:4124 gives 4115.17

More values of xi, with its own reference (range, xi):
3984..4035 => 4010.41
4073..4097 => 4090.61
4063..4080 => 4068.07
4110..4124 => 4115.17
